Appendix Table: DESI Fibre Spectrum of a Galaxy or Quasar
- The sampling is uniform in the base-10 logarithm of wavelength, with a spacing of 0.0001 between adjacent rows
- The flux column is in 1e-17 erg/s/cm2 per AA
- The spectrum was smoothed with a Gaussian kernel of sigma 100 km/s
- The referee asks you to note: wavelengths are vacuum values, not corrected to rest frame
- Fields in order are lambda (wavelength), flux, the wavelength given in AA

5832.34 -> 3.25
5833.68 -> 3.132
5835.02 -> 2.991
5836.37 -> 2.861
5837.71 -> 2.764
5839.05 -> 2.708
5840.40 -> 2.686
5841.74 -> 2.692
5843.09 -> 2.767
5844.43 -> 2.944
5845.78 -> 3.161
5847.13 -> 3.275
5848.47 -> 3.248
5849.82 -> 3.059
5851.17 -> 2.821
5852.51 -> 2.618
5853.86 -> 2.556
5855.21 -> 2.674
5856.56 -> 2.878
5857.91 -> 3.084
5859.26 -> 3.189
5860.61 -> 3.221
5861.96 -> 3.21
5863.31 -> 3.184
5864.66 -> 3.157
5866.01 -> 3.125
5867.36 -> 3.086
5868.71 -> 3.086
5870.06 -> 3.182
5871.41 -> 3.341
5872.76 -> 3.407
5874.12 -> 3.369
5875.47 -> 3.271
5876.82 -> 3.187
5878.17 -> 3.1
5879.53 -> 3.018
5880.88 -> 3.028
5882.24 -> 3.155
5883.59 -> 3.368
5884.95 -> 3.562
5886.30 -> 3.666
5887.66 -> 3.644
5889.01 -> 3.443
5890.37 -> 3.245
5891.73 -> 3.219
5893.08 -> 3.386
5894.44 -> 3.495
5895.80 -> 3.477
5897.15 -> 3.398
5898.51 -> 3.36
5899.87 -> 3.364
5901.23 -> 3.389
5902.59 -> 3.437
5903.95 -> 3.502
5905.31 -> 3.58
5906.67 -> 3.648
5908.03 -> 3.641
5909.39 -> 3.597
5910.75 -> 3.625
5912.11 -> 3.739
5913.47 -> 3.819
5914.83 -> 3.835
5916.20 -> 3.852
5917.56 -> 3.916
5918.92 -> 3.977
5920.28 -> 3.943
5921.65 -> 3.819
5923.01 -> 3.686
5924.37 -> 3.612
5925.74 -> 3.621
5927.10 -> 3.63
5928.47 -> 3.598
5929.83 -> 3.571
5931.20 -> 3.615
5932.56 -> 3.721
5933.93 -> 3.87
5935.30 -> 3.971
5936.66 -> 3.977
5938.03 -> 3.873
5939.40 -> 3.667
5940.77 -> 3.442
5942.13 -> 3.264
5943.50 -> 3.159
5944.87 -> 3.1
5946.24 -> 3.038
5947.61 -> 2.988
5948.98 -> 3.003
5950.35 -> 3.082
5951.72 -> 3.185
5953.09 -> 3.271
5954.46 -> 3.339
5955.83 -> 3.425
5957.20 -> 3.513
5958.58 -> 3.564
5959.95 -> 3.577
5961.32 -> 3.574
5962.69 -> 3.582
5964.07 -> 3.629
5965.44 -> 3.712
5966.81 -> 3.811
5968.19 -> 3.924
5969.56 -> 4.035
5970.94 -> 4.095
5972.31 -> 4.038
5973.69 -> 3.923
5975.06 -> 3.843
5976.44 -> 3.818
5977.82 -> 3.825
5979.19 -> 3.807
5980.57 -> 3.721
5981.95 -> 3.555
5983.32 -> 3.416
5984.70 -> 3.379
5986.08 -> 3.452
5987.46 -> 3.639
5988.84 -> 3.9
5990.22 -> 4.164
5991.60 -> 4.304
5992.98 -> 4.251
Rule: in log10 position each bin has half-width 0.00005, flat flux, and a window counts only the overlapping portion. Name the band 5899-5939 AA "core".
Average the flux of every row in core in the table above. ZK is 3.7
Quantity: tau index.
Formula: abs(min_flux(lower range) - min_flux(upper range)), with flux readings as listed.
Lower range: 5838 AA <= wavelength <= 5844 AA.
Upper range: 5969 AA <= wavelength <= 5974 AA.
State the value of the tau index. 1.2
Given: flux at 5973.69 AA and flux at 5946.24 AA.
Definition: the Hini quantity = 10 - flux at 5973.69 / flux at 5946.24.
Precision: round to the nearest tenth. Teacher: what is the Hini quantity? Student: 8.7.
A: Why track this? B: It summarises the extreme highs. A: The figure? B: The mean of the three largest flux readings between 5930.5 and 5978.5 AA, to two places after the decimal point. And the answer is 4.06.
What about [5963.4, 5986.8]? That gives 4.06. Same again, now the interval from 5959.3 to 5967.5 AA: 3.72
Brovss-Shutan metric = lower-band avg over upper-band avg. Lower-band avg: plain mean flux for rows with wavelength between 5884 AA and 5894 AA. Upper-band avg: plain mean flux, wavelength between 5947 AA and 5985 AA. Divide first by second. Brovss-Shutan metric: 0.96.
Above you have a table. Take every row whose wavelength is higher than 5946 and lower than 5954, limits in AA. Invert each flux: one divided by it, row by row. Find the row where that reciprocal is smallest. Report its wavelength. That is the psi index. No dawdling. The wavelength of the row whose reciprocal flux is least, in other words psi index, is 5953.09 AA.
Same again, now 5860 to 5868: 5860.61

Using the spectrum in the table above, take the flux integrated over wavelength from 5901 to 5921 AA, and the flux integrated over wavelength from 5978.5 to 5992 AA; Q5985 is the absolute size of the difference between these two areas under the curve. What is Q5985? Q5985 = 24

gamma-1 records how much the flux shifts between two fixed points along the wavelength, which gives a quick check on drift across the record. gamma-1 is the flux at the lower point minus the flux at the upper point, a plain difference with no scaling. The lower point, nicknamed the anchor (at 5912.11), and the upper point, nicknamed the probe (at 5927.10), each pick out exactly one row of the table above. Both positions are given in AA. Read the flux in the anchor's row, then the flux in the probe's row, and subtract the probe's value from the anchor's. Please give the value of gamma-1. 0.1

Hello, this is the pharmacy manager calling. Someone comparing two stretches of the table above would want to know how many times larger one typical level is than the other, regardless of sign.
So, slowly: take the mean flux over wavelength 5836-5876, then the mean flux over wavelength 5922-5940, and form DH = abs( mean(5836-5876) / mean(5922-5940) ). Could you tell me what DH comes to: 0.811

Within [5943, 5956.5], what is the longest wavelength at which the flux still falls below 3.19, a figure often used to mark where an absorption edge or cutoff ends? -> 5951.72 AA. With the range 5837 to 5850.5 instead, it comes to 5849.82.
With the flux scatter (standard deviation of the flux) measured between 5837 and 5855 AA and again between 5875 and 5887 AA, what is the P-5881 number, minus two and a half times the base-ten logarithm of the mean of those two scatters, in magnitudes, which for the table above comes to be 1.6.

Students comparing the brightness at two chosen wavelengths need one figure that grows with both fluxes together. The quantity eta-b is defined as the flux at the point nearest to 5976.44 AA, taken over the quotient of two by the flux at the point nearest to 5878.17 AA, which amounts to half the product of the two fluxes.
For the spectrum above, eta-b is 5.9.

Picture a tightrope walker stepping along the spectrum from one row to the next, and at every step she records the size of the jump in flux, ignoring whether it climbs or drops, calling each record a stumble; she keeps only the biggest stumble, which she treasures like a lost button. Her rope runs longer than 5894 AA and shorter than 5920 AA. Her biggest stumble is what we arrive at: 0.11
